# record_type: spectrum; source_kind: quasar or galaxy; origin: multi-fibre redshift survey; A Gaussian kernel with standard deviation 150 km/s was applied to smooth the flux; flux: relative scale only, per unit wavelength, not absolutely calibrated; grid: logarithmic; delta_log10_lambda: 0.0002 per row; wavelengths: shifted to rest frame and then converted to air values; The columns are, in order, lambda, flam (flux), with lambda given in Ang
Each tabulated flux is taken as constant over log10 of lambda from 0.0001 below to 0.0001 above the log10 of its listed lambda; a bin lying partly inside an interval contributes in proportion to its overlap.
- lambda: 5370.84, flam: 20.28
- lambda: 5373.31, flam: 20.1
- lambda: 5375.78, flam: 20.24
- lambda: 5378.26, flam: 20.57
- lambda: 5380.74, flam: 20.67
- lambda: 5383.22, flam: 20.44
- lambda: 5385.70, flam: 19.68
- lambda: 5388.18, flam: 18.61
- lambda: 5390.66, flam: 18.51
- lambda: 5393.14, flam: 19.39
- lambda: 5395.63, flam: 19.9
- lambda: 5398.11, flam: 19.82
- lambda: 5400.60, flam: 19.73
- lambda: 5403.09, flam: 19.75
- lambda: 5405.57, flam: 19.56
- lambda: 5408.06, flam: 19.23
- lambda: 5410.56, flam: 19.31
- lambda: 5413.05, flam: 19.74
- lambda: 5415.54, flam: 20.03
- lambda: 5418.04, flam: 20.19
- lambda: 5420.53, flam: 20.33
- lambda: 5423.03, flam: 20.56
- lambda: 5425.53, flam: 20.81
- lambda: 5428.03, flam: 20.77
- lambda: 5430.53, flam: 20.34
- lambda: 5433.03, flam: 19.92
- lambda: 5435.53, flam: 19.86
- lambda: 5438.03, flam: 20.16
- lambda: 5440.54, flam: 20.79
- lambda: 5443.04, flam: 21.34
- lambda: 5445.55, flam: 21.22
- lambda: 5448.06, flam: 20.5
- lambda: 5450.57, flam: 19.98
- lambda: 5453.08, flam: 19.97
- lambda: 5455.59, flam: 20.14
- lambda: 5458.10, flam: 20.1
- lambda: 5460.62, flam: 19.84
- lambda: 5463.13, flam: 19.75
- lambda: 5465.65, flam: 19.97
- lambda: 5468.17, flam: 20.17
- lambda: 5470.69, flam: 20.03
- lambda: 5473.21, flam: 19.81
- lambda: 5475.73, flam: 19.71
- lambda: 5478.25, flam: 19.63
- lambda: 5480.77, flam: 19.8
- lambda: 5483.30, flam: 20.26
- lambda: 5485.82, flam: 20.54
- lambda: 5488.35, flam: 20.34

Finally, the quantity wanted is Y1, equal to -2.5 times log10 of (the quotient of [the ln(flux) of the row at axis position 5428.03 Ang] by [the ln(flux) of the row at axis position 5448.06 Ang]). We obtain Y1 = -0.0047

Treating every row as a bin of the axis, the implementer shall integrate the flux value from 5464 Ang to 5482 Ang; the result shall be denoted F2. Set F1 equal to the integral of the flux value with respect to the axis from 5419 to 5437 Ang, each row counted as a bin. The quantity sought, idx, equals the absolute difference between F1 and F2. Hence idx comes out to 9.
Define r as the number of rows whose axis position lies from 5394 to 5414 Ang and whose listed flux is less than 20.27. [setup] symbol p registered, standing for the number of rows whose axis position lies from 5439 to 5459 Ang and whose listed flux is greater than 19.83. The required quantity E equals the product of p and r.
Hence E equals 64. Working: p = 8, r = 8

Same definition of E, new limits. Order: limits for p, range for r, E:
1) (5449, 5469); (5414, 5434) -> 21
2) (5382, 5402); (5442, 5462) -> 10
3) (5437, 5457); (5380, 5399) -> 48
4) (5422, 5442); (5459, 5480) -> 64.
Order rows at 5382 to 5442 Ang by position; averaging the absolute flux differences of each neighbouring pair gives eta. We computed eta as 0.33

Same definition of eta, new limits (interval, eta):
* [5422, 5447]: 0.31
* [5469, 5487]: 0.22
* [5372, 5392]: 0.39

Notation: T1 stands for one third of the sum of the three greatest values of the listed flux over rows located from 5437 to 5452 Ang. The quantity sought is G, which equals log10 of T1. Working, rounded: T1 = 21.1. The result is 1.325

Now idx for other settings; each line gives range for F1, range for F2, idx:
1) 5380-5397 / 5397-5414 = 0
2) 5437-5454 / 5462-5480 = 8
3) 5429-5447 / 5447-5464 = 29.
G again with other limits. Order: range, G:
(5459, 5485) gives 1.304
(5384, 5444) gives 1.322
